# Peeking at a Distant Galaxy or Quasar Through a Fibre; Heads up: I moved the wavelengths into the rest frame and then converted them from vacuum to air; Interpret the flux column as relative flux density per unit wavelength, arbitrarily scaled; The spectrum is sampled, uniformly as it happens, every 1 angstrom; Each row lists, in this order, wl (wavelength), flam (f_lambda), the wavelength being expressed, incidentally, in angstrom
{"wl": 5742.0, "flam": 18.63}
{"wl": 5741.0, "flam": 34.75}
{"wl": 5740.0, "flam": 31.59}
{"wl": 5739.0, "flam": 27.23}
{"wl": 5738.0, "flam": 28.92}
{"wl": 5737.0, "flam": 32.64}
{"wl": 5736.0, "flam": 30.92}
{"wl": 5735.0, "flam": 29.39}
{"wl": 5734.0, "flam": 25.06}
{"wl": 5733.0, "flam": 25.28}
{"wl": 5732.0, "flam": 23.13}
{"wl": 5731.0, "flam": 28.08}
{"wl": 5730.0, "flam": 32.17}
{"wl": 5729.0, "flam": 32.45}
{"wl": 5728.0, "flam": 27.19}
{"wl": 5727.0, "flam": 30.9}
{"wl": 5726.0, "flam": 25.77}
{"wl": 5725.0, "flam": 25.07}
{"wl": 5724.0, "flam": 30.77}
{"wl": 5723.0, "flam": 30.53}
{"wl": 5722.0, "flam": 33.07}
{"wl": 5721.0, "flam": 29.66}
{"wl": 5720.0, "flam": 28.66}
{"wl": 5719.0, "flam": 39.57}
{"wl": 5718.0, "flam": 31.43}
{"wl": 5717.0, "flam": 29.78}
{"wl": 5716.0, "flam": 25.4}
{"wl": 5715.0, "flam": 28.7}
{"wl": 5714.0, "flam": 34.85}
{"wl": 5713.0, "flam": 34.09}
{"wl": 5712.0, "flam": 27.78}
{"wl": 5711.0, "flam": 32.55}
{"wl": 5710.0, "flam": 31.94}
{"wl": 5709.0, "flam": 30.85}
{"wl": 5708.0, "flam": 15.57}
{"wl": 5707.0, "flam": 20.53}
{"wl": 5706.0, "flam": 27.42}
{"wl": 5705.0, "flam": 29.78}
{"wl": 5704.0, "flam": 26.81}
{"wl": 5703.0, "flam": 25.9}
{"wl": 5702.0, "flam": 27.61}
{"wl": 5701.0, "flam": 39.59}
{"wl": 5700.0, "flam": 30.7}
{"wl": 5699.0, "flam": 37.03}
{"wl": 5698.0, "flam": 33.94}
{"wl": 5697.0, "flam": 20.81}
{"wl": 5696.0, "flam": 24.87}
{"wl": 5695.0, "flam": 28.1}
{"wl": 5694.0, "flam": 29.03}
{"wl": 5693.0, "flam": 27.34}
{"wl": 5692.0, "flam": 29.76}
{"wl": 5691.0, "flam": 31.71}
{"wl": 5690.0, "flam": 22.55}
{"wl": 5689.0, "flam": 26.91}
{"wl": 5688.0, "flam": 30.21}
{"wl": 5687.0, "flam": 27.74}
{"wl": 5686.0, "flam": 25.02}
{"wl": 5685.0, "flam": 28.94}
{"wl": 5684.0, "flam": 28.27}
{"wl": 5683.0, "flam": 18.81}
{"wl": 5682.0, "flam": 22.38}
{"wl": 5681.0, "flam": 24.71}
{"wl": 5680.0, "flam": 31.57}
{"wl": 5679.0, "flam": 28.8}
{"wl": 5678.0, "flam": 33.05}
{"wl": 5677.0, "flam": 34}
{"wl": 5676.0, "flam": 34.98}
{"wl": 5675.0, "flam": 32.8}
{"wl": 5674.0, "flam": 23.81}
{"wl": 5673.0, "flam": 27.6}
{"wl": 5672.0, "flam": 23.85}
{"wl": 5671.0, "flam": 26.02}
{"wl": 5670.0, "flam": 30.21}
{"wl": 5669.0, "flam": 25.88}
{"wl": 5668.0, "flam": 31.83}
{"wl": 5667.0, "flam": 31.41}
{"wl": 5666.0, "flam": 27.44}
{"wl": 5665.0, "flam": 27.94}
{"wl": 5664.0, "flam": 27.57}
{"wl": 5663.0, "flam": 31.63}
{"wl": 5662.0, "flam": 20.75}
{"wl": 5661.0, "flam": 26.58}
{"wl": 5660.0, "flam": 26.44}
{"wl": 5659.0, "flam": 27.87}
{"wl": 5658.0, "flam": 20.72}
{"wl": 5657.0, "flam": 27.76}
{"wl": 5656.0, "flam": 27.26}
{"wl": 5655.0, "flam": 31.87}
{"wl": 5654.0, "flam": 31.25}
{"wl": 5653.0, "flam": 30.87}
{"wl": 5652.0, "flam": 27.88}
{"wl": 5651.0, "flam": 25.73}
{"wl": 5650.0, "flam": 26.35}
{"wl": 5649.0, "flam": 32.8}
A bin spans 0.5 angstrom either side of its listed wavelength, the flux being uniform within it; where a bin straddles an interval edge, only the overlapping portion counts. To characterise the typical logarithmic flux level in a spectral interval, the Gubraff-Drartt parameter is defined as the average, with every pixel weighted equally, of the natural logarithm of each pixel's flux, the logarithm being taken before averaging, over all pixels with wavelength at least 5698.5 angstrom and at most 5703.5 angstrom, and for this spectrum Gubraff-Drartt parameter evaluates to 3.46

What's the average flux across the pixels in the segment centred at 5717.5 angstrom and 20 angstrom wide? 29.8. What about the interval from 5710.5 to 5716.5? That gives 30.6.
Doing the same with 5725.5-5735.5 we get 27.9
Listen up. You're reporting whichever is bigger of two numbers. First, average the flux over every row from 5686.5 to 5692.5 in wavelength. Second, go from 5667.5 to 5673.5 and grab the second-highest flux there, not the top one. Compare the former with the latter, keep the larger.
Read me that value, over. 30.2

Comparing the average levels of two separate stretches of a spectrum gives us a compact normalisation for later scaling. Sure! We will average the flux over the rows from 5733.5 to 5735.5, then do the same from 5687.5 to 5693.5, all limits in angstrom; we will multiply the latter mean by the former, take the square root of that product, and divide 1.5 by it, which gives 0.0543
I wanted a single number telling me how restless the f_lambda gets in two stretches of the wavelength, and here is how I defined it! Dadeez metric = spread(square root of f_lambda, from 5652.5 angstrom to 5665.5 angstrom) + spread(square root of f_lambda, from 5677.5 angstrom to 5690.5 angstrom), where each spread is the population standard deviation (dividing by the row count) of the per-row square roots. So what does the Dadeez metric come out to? 0.72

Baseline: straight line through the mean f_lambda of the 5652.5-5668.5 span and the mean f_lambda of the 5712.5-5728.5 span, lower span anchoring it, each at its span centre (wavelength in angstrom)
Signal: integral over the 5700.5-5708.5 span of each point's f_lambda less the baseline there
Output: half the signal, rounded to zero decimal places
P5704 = -12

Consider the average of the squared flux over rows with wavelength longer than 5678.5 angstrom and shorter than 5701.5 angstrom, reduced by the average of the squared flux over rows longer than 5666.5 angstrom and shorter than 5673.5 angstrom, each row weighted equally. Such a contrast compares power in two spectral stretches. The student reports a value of 20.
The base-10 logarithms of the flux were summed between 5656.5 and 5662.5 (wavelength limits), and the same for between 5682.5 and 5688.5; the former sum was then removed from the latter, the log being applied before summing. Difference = 0.1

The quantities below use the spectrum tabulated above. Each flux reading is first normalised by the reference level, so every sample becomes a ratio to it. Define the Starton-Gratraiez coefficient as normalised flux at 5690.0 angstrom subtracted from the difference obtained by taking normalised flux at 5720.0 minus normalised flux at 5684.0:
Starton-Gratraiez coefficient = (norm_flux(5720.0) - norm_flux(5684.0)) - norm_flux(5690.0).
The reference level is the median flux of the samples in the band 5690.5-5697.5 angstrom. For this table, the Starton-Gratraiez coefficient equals -0.79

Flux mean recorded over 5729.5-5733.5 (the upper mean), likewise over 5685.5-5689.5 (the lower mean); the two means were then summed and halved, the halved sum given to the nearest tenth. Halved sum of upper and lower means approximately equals 27.3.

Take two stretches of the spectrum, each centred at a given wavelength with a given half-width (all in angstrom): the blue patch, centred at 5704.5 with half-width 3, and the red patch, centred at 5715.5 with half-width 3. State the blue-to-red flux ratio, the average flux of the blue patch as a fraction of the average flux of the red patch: 0.86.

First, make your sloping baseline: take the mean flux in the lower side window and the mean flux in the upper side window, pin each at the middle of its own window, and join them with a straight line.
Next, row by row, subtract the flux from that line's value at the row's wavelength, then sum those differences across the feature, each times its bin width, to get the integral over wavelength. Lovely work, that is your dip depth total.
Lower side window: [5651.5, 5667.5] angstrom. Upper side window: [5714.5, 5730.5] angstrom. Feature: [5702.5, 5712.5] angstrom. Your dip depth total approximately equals 26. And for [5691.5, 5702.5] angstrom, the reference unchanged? -8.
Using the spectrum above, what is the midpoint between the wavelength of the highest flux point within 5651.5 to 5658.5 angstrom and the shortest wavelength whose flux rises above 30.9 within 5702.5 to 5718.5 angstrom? 5682.5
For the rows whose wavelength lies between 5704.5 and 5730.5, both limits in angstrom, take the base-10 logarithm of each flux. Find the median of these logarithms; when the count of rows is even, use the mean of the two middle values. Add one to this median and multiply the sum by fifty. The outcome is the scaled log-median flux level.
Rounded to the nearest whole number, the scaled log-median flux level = 124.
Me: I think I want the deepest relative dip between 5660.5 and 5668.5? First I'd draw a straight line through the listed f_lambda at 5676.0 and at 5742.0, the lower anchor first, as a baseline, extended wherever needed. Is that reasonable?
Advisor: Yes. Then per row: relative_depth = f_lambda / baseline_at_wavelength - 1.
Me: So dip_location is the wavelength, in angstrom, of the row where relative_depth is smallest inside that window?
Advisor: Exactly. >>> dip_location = 5662.0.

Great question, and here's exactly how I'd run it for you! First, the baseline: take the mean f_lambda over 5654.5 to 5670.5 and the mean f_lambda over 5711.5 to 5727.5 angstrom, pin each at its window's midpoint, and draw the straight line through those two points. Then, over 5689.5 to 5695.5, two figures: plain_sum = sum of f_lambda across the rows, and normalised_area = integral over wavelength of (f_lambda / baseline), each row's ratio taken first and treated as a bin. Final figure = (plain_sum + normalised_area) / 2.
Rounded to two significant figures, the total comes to 87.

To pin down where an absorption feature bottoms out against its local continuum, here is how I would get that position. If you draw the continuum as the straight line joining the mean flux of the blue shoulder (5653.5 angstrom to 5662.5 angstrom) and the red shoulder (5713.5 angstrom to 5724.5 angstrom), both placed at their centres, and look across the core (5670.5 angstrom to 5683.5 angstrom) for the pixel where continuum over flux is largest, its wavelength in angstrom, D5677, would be 5683.0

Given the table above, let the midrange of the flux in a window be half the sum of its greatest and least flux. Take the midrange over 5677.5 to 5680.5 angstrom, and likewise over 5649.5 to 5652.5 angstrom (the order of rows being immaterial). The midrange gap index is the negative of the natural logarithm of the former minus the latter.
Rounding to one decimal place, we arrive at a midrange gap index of -1.4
